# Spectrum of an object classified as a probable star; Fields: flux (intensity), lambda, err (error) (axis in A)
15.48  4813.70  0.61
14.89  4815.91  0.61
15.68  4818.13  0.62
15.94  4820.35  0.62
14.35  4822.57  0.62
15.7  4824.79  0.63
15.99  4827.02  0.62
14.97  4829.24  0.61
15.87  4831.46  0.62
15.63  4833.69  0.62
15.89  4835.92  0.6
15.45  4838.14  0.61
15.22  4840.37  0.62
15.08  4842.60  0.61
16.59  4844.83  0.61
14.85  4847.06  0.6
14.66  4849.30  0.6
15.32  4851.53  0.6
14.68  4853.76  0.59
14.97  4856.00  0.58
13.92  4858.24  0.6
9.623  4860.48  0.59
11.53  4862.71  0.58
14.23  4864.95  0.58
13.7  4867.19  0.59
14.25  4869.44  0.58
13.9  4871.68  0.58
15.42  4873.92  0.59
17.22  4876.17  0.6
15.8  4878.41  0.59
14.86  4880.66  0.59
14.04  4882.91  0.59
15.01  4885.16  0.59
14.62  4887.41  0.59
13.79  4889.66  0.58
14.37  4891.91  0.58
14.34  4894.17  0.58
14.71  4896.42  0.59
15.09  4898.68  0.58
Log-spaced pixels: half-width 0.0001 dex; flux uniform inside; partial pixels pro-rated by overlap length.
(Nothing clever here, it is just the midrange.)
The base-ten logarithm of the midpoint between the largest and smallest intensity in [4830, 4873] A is 1.12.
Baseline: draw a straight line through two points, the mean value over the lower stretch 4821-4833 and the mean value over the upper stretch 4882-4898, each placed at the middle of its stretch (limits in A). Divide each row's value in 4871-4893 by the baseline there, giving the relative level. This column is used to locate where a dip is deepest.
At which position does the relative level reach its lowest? 4871.68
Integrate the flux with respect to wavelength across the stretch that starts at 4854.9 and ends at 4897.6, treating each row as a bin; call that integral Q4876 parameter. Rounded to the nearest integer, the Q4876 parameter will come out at 607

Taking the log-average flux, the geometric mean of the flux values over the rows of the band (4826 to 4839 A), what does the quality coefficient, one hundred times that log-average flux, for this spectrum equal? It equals 1563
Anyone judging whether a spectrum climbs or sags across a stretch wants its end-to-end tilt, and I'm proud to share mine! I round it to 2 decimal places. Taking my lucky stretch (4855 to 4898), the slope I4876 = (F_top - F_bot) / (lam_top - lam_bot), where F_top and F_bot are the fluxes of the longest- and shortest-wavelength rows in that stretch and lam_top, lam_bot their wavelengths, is -0.01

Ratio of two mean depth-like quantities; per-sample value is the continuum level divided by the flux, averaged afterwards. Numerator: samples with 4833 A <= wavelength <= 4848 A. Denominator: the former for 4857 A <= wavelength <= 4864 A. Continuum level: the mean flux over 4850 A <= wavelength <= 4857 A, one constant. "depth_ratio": 0.74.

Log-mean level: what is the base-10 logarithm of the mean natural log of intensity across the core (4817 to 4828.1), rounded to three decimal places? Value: 0.438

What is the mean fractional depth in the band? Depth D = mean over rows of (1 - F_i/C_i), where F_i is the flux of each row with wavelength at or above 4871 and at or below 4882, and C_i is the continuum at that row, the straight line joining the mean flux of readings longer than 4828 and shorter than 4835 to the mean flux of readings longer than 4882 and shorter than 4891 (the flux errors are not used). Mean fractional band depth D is -0.06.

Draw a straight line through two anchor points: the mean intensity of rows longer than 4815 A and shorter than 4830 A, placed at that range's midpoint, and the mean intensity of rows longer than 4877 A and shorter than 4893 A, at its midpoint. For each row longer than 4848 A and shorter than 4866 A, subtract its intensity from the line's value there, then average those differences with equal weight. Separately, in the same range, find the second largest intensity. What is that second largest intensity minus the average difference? 13.6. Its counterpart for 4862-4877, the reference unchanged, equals 14.9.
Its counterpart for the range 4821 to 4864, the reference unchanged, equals 15.6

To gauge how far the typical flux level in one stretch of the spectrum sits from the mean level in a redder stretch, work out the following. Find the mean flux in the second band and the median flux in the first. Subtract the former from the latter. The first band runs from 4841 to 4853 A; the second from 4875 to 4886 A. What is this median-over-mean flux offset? -0.3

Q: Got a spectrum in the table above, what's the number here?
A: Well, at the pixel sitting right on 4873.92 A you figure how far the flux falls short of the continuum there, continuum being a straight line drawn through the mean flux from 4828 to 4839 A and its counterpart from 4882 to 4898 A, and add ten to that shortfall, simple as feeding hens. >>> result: 9.3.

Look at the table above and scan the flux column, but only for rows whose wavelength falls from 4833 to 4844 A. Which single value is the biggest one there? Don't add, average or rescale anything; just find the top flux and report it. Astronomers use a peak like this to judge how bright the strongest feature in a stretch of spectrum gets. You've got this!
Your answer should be 15.89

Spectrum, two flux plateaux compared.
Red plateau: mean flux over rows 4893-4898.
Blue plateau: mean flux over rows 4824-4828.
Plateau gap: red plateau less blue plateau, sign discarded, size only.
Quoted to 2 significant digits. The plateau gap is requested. 1.3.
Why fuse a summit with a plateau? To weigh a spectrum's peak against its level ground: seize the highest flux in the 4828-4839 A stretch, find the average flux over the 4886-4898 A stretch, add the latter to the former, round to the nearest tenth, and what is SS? 30.3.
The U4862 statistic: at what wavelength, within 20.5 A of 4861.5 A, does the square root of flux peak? 4876.17 A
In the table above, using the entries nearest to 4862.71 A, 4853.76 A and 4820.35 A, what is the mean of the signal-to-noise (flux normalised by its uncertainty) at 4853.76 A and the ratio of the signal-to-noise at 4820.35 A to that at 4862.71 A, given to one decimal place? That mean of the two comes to 13.1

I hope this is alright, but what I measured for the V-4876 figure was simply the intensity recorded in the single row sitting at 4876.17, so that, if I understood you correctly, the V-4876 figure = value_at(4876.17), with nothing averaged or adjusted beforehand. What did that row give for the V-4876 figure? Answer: 17.22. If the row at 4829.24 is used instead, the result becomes 14.97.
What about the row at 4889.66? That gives 13.79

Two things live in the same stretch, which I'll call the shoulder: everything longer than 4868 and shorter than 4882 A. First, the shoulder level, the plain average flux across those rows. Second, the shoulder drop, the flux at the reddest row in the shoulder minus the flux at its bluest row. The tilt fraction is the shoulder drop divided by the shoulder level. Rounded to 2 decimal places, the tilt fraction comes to 0.04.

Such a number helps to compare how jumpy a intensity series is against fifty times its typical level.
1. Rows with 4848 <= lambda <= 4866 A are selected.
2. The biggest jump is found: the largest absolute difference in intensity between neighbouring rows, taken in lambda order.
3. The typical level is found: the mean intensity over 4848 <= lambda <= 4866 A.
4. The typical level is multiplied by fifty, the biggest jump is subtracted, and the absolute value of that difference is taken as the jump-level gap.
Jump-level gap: 677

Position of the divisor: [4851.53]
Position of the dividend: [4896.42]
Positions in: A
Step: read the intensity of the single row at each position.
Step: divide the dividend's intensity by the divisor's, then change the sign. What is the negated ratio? -0.96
